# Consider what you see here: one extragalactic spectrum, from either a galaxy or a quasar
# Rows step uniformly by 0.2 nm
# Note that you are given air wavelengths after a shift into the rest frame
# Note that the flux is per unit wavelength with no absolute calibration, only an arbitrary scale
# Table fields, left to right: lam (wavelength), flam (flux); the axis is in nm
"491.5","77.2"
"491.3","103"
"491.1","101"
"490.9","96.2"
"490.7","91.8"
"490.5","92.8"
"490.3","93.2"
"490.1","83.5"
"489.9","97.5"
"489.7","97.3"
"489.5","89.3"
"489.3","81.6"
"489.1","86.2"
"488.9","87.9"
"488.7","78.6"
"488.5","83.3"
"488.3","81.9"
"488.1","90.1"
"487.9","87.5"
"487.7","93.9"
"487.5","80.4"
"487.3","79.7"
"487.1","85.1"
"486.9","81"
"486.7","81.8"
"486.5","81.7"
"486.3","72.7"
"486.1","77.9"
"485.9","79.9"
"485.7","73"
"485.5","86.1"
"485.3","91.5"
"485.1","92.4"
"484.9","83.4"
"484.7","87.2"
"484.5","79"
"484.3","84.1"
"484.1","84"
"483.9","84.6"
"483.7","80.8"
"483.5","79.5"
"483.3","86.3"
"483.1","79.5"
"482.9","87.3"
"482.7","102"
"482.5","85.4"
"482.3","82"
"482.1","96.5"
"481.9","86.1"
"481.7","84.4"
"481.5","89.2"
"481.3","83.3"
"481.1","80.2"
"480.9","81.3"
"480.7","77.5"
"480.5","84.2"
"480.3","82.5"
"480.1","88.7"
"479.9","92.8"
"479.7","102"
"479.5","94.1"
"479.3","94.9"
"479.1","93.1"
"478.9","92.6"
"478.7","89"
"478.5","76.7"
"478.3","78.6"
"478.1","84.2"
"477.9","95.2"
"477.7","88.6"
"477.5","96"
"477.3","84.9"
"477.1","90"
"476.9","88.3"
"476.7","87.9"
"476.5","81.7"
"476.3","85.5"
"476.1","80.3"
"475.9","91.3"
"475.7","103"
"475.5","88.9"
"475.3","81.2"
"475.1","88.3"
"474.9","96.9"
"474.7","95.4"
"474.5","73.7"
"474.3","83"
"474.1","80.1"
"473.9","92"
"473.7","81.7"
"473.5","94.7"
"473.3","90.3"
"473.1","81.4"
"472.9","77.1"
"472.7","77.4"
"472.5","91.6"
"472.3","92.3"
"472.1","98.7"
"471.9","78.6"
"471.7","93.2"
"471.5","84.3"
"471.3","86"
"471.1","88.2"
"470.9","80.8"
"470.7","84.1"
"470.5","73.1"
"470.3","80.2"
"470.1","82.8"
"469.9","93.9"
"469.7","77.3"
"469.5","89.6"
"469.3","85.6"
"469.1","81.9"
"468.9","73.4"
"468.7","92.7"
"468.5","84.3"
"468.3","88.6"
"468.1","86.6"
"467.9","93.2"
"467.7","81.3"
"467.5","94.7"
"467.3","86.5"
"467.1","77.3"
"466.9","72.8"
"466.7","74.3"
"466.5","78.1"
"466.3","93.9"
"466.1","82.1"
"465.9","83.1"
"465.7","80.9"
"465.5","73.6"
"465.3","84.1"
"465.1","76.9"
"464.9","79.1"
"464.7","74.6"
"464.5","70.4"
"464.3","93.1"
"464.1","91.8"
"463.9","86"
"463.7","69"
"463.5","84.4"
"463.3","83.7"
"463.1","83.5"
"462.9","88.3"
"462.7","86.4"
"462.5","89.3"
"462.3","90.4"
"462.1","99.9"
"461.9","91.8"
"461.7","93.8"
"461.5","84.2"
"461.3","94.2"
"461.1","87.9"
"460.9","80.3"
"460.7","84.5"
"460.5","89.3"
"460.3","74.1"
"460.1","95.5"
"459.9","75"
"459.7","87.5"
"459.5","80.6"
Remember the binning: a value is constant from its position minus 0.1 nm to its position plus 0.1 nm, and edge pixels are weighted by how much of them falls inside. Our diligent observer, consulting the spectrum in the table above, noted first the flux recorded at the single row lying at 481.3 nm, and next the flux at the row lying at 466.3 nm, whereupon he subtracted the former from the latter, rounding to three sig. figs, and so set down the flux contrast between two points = 10.6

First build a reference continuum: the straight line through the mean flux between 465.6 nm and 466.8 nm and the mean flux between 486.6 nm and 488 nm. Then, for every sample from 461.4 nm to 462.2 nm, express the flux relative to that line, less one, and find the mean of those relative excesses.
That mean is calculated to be 0.13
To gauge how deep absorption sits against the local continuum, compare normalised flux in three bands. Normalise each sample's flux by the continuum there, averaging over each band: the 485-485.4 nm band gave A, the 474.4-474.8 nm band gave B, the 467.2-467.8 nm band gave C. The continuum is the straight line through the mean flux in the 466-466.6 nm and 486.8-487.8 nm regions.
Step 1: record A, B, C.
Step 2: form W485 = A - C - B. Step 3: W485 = -0.94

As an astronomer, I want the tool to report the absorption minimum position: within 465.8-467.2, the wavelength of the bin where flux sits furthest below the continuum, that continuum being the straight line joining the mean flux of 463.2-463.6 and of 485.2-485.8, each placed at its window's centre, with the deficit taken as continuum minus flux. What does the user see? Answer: 466.9 nm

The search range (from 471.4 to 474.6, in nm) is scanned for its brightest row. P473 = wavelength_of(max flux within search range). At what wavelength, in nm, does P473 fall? 472.1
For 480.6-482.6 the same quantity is 482.1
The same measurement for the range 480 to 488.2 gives 482.7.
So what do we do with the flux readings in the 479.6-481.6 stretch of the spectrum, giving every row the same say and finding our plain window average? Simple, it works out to 86.2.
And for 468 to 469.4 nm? 84.7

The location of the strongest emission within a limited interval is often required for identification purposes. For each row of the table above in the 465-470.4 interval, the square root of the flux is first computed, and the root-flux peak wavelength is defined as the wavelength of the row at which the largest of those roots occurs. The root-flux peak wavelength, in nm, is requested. 467.5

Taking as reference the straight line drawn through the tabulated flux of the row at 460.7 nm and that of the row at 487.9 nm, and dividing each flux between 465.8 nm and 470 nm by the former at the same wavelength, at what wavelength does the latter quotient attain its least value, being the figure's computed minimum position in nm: 466.9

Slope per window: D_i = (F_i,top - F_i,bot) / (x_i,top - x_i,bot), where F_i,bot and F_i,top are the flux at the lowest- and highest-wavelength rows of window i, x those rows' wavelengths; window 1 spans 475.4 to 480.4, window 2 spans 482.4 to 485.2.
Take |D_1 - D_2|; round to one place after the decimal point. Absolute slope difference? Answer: 4.0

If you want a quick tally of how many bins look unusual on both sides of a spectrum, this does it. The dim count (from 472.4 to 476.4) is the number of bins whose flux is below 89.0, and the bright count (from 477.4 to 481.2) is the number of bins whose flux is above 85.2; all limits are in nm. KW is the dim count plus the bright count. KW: 23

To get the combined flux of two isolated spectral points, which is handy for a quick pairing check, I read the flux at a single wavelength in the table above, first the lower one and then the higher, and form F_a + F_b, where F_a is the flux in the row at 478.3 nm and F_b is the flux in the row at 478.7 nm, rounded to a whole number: 168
